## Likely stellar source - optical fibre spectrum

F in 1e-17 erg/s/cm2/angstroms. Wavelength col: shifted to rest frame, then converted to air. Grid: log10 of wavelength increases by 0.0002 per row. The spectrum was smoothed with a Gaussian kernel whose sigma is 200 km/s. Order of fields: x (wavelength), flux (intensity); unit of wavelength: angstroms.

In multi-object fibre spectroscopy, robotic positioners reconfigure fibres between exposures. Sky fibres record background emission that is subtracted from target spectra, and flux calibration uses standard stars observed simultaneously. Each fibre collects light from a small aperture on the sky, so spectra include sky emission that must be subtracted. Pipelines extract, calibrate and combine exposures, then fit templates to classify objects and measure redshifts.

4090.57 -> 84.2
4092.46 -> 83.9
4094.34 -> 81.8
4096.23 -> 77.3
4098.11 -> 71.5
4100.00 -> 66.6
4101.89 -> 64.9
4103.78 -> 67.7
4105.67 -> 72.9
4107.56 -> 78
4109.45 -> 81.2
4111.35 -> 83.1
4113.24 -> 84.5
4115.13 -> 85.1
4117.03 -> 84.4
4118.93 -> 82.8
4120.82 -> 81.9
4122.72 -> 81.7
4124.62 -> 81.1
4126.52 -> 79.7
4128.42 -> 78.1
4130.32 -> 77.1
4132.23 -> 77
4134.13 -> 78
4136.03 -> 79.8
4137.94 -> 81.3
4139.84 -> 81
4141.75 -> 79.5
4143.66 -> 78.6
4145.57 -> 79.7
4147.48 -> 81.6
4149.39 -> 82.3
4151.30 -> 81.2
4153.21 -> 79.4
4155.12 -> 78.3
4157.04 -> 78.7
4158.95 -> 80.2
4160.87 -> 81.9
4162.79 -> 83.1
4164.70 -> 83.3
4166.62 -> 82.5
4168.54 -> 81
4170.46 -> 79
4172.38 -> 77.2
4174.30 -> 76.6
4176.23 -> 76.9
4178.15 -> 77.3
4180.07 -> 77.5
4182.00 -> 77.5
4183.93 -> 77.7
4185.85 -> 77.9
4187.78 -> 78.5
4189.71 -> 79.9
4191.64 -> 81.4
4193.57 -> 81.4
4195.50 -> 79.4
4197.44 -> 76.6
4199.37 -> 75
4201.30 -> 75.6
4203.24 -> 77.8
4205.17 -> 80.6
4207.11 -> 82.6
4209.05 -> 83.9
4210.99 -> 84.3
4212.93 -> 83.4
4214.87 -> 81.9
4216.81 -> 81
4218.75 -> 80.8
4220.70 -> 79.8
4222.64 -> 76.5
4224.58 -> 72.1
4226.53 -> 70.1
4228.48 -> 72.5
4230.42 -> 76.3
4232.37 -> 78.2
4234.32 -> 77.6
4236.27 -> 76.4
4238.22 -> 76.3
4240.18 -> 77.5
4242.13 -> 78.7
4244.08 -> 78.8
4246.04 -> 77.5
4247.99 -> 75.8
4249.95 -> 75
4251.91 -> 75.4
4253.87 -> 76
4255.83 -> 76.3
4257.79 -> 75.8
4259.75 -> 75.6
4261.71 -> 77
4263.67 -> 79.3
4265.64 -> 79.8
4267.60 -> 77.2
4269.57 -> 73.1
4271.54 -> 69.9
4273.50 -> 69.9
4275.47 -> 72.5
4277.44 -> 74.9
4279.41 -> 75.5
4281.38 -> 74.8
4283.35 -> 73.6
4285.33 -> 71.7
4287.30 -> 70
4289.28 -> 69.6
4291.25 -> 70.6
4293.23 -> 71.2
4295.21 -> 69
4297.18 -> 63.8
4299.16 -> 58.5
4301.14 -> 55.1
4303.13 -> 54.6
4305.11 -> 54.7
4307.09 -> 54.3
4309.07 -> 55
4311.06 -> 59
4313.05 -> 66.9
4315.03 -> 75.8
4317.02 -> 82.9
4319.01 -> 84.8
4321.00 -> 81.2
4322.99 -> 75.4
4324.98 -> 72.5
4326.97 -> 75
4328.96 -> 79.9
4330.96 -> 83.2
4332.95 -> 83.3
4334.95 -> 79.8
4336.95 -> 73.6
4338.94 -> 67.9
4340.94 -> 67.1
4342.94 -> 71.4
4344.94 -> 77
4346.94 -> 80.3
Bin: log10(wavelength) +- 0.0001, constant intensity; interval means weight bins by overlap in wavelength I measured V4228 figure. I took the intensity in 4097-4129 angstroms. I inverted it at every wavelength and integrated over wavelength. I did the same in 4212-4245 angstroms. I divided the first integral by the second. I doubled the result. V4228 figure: 1.94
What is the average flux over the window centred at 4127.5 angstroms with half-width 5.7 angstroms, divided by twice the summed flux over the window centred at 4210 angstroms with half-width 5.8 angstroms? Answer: 0.080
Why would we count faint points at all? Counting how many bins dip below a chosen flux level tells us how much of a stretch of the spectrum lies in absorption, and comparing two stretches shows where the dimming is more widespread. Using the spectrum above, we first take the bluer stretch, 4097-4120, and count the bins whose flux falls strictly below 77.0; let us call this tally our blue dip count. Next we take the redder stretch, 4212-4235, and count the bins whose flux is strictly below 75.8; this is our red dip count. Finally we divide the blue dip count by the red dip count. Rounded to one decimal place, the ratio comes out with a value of 1.7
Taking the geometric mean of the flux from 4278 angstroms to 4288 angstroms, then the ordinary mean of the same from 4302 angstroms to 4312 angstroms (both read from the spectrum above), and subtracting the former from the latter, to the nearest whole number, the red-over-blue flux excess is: -18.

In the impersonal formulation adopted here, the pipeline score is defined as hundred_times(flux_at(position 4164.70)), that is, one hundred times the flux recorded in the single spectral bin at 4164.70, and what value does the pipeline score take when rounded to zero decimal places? 8330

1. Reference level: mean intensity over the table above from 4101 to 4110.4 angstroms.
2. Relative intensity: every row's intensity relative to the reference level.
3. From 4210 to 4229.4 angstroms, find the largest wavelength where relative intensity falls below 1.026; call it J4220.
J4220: 4228.48 angstroms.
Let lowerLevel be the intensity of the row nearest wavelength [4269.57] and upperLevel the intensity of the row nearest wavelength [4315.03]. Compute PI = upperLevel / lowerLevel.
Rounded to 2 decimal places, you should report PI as 1.04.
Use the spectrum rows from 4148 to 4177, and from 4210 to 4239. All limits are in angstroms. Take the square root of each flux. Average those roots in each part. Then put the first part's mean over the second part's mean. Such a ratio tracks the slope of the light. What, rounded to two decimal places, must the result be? 1.01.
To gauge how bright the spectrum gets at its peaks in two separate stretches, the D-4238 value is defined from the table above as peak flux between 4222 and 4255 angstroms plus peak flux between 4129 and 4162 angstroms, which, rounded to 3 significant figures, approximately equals 161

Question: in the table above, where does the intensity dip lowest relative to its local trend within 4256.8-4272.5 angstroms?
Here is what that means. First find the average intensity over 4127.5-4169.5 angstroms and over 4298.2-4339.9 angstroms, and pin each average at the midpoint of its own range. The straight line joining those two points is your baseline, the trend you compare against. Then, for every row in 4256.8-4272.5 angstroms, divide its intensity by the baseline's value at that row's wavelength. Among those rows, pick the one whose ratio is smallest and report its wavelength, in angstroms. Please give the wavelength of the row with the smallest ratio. 4271.54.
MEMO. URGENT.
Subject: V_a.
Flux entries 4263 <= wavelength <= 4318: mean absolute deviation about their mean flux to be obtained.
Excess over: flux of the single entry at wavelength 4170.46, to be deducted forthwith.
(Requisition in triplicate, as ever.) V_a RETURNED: -72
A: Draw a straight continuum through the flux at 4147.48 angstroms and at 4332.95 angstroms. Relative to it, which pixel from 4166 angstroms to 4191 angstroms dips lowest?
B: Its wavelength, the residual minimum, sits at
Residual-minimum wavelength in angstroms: 4174.30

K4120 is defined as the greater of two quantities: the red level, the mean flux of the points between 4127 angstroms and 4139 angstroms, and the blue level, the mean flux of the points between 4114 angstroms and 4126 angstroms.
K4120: 82.8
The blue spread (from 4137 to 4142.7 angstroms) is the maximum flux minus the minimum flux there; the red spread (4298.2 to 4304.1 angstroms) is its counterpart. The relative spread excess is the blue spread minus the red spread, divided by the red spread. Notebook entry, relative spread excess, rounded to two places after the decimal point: -0.54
